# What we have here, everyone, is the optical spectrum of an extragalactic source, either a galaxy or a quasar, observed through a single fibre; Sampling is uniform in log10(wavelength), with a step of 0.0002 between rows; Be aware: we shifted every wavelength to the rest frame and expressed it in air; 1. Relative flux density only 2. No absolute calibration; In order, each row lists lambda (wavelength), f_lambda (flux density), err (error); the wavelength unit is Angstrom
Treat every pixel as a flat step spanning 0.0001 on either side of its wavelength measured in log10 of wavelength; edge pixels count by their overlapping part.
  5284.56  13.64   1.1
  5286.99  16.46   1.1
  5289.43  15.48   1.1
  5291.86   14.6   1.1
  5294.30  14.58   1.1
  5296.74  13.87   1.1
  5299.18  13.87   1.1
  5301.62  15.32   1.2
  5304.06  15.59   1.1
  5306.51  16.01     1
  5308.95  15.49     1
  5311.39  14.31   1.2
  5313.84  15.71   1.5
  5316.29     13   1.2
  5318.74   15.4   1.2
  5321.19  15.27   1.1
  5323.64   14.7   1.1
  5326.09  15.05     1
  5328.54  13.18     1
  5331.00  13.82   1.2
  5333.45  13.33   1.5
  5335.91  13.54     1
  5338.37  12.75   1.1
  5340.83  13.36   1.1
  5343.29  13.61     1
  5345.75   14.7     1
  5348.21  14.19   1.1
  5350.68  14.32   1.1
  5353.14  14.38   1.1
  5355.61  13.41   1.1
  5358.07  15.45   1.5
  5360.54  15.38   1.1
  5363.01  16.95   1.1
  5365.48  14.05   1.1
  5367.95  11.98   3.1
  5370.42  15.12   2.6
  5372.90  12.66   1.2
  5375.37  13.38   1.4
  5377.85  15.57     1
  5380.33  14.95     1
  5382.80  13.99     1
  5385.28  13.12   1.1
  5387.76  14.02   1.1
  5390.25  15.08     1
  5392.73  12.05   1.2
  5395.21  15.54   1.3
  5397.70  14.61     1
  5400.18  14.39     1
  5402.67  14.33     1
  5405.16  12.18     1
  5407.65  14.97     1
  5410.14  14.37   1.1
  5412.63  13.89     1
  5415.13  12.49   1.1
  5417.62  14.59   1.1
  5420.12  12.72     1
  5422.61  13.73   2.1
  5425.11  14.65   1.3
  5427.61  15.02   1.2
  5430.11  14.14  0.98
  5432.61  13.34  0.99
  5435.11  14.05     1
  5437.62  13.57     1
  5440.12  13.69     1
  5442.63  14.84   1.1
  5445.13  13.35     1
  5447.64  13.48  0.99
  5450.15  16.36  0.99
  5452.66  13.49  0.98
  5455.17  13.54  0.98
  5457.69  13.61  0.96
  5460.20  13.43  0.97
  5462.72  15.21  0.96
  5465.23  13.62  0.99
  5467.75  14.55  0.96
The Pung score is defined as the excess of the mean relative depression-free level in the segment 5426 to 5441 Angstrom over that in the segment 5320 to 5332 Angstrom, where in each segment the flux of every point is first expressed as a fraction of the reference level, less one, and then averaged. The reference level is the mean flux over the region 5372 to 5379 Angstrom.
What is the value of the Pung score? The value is -0.03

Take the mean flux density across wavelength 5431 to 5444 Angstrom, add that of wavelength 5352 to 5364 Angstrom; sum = 29.0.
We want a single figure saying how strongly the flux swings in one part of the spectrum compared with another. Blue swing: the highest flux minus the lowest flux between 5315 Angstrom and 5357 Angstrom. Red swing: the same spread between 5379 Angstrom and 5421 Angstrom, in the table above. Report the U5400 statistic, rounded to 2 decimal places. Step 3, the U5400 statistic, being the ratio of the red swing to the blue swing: 1.32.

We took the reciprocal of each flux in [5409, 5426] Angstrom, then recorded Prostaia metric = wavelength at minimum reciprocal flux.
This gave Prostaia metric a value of 5425.11 Angstrom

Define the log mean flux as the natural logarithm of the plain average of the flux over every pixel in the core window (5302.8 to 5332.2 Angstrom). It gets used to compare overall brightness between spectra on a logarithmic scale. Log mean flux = 2.69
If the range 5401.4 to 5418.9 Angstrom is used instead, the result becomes 2.63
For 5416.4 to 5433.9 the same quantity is 2.64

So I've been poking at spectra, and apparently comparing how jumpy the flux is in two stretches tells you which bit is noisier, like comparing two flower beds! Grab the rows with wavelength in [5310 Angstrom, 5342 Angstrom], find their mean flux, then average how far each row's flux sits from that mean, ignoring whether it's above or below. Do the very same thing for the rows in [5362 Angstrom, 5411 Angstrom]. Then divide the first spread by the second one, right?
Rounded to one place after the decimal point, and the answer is 0.9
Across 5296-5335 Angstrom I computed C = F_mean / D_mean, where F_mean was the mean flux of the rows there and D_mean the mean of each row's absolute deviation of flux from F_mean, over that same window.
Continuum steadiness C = 17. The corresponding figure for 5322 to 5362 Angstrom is 20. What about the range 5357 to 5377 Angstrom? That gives 11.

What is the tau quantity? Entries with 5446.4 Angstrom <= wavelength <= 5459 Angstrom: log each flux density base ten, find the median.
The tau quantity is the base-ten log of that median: 0.054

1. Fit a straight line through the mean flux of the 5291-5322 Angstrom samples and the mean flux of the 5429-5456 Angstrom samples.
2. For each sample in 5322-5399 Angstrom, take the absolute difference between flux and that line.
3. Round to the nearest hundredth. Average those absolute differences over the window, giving 0.98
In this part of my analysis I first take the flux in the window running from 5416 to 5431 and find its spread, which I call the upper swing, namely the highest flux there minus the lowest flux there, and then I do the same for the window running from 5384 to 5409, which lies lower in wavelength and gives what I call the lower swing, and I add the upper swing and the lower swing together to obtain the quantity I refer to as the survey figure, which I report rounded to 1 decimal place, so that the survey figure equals 5.8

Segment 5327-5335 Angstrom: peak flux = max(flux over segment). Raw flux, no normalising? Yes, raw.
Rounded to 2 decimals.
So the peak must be 13.82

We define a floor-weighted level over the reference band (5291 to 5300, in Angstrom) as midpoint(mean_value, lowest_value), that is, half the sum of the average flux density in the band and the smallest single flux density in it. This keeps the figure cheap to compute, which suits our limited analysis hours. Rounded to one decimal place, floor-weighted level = 14.0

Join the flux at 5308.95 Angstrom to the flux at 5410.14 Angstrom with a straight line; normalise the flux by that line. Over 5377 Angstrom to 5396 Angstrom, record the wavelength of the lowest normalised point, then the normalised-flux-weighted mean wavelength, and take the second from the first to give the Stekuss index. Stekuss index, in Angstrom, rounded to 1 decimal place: 6.3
